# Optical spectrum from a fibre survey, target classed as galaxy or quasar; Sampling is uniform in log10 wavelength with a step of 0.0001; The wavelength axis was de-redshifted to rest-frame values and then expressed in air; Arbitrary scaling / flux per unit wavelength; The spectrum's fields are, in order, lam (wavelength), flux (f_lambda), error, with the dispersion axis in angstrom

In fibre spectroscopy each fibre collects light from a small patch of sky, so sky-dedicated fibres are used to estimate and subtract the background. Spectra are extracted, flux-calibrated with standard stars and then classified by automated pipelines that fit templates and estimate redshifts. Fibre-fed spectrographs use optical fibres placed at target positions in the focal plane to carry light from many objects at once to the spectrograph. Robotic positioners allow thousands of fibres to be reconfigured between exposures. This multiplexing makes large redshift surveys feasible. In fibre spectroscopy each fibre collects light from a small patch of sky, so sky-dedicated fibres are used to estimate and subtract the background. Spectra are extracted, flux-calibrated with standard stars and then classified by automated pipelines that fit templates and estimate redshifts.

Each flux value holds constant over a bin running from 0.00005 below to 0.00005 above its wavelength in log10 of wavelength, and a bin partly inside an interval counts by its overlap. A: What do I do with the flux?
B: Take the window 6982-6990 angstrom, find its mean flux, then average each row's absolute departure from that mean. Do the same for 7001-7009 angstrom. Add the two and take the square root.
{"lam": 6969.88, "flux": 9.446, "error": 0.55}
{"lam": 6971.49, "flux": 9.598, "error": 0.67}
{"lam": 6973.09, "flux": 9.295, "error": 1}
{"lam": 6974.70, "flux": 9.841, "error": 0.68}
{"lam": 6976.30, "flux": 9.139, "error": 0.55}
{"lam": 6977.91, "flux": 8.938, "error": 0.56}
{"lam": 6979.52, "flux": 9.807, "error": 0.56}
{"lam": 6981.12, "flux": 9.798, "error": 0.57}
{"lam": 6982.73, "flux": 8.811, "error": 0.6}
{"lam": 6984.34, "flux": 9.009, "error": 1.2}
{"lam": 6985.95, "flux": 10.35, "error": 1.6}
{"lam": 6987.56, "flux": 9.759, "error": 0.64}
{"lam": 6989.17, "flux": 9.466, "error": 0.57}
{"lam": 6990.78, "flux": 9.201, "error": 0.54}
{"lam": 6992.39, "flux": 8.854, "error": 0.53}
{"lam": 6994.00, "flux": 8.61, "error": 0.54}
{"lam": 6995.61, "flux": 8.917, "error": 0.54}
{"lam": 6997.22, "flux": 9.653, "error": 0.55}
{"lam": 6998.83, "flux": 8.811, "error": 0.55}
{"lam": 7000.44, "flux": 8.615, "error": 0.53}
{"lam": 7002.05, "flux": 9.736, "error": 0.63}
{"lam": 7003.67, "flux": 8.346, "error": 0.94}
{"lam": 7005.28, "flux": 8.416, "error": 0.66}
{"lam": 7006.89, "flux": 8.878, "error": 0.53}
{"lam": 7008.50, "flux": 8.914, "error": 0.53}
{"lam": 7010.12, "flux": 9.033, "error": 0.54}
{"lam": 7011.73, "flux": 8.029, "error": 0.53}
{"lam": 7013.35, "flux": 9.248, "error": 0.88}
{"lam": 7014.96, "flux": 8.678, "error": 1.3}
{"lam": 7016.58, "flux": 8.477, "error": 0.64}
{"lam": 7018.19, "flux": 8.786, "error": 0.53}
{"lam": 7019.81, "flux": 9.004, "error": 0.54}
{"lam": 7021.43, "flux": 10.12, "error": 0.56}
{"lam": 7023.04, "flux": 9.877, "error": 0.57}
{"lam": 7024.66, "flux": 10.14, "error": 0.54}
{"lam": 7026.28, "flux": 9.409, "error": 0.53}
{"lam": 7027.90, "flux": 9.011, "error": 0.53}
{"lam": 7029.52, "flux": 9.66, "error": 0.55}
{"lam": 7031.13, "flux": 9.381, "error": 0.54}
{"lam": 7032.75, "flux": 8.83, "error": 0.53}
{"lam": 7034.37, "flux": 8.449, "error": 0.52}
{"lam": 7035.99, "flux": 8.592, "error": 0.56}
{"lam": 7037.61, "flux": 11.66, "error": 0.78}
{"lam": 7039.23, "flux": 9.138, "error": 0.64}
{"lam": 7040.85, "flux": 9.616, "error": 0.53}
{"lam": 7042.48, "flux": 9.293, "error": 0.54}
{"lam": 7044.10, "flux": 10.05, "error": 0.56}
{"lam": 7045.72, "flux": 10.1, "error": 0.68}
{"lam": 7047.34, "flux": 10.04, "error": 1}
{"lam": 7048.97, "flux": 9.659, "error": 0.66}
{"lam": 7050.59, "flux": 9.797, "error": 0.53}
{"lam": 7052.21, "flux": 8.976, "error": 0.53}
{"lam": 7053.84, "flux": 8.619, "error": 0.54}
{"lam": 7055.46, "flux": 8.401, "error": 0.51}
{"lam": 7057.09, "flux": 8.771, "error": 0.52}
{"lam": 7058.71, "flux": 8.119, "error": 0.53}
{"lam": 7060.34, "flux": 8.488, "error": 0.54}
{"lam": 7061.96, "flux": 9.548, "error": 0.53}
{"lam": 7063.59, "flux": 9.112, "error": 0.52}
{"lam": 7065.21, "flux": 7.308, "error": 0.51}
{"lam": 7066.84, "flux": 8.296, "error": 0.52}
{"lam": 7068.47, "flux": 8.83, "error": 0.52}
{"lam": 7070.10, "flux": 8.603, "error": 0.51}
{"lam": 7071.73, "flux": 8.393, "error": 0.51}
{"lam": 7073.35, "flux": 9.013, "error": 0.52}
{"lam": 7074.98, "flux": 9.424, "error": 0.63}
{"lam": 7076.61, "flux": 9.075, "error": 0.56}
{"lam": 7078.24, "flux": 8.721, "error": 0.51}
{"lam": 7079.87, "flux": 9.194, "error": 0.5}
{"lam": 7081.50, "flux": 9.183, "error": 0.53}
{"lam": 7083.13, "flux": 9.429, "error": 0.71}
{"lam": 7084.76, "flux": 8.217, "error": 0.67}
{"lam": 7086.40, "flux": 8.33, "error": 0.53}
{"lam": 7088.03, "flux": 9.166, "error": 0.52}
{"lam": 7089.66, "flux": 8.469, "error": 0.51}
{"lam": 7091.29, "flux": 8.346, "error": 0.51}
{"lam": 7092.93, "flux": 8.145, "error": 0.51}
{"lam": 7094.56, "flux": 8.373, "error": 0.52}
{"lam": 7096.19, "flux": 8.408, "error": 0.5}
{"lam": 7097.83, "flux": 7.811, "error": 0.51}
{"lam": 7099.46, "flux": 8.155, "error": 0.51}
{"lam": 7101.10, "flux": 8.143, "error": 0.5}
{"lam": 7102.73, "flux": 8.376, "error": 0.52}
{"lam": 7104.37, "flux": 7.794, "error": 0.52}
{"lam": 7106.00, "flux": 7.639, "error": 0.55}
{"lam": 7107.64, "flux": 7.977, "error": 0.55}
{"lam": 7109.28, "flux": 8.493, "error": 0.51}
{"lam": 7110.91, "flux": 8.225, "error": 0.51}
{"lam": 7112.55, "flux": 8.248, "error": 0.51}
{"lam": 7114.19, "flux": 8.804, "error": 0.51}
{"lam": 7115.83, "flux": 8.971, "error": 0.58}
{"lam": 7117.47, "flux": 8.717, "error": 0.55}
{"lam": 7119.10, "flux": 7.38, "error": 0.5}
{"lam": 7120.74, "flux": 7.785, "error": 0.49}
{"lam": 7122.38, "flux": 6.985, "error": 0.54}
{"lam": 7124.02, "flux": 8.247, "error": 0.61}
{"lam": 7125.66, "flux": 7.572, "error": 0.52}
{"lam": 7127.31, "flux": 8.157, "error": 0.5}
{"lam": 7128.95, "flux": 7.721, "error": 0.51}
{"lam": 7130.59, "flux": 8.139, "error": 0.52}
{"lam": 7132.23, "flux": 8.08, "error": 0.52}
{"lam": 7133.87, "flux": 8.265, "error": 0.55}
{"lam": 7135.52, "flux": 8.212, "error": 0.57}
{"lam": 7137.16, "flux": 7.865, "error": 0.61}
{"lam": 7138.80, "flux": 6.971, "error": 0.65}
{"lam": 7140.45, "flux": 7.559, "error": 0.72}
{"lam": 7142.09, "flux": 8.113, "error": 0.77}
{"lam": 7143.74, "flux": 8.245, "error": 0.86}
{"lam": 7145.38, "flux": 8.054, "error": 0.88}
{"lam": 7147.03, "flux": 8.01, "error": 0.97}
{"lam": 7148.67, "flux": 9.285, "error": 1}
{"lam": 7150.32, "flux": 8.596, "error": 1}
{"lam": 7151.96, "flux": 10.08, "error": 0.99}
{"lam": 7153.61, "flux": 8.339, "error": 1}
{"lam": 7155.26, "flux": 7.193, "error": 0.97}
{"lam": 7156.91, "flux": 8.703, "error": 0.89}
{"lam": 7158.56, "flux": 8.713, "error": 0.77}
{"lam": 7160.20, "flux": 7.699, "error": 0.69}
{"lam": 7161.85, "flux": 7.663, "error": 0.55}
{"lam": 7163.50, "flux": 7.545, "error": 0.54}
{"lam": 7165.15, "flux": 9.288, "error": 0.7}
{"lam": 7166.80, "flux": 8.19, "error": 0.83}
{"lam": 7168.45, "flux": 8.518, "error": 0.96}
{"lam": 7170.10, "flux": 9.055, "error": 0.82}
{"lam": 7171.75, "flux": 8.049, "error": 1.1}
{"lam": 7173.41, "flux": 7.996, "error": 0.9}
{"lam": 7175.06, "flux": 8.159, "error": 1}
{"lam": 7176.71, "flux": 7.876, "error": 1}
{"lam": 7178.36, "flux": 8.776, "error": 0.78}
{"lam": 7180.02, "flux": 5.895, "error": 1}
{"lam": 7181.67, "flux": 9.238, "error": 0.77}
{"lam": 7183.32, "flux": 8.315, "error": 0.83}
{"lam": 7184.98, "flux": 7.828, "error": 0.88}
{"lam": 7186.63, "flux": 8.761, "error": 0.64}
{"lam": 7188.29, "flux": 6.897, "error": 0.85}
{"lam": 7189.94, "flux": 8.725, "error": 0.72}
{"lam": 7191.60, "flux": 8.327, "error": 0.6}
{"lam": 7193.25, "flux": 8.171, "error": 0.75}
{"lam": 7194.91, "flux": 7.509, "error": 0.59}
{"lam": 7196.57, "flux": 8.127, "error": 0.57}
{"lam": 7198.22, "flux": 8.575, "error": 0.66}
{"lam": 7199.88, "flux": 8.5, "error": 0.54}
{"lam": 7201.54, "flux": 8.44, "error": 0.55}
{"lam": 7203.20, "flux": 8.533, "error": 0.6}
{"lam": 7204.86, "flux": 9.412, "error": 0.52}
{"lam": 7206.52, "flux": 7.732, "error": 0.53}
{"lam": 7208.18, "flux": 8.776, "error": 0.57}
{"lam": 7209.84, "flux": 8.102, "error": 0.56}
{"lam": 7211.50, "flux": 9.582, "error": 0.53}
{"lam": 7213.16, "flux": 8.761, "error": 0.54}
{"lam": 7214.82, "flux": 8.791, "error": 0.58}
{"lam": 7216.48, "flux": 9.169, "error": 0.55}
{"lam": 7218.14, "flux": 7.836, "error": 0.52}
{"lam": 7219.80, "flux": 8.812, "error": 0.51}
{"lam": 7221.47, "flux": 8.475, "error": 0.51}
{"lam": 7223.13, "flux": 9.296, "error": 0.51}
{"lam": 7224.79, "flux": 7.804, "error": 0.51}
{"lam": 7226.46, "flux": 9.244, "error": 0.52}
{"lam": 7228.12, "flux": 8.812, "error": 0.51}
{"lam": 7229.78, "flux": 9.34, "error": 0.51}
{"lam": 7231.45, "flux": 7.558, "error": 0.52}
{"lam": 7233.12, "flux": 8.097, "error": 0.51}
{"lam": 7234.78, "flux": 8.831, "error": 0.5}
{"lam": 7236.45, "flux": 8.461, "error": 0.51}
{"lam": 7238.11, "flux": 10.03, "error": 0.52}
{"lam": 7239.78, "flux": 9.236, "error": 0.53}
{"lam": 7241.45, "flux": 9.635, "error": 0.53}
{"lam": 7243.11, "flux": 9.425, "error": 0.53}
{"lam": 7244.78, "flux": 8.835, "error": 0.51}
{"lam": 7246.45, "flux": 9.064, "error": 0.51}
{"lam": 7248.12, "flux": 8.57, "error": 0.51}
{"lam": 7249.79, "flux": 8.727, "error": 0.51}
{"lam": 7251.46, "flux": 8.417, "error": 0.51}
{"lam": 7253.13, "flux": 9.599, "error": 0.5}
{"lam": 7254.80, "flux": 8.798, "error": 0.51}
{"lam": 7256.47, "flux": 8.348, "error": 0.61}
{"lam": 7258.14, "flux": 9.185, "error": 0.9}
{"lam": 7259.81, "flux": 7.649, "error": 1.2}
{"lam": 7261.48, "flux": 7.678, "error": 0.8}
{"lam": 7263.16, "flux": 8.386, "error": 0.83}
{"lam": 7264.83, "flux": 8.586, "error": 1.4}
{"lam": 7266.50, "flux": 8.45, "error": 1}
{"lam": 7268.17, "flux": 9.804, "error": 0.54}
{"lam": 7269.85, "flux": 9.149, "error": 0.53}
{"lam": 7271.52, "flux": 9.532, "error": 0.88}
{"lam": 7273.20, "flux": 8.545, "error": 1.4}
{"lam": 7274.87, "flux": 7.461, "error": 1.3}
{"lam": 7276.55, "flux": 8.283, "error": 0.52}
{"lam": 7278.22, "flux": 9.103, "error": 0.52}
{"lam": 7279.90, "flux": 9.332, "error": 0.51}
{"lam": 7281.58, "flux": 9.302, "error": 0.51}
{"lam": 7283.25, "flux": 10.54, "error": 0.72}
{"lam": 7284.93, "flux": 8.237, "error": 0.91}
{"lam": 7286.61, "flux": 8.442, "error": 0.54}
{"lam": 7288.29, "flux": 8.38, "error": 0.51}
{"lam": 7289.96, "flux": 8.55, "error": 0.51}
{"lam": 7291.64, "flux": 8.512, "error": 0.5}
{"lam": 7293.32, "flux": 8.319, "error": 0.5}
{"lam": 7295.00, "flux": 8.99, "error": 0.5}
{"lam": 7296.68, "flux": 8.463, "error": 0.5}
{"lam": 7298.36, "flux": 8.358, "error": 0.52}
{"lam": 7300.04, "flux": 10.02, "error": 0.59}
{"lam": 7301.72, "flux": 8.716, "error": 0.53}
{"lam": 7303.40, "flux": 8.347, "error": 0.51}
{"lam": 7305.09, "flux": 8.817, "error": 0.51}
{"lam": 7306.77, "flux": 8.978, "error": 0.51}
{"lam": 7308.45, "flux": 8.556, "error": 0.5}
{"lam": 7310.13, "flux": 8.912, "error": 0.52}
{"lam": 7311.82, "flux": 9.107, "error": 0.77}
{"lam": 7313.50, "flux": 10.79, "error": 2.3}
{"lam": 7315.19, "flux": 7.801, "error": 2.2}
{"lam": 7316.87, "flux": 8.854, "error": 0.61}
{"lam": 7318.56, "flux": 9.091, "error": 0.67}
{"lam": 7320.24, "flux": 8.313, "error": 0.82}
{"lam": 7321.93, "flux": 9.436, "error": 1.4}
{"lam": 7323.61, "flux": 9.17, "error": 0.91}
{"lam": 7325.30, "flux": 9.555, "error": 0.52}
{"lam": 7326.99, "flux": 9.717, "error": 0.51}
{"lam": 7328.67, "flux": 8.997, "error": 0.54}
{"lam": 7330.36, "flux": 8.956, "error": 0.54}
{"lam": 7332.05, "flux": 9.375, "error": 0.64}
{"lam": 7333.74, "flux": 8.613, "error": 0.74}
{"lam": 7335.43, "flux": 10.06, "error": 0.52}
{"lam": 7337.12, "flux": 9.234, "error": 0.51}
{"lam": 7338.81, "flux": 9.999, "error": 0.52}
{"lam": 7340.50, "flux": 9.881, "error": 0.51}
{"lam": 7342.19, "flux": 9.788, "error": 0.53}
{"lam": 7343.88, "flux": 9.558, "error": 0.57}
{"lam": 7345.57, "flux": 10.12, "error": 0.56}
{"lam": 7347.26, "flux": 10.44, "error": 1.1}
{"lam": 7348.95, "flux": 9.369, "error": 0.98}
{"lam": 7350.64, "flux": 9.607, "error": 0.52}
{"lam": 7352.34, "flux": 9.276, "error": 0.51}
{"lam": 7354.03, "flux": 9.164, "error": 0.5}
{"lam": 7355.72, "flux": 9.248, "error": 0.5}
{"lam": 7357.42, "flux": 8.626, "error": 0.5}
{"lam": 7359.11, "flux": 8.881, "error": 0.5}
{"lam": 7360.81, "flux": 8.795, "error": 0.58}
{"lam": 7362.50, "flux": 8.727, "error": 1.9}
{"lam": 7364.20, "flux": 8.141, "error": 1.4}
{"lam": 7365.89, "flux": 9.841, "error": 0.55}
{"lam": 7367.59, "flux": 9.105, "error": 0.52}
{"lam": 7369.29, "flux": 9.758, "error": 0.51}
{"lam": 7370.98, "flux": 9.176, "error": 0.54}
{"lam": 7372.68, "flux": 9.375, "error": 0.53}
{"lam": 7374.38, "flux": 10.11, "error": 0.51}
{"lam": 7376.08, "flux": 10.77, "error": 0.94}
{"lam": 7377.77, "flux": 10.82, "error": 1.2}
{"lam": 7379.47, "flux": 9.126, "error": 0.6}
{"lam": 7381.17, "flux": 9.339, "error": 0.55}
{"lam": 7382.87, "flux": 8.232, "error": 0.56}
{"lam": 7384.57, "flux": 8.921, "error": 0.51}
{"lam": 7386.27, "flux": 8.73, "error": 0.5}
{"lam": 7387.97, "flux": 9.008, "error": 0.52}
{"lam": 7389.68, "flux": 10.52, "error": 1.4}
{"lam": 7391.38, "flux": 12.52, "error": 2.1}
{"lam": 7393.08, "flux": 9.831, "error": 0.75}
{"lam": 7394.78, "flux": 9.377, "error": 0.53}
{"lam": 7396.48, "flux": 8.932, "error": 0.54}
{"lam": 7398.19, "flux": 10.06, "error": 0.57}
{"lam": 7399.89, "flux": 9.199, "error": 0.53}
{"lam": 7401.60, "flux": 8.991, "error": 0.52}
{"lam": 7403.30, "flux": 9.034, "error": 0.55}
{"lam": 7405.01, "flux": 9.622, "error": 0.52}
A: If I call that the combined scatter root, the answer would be 0.92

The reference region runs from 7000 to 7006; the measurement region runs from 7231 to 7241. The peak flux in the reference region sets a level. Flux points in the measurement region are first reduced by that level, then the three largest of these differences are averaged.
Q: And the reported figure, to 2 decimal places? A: -0.37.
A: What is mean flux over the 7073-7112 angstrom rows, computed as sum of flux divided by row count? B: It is 8.5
